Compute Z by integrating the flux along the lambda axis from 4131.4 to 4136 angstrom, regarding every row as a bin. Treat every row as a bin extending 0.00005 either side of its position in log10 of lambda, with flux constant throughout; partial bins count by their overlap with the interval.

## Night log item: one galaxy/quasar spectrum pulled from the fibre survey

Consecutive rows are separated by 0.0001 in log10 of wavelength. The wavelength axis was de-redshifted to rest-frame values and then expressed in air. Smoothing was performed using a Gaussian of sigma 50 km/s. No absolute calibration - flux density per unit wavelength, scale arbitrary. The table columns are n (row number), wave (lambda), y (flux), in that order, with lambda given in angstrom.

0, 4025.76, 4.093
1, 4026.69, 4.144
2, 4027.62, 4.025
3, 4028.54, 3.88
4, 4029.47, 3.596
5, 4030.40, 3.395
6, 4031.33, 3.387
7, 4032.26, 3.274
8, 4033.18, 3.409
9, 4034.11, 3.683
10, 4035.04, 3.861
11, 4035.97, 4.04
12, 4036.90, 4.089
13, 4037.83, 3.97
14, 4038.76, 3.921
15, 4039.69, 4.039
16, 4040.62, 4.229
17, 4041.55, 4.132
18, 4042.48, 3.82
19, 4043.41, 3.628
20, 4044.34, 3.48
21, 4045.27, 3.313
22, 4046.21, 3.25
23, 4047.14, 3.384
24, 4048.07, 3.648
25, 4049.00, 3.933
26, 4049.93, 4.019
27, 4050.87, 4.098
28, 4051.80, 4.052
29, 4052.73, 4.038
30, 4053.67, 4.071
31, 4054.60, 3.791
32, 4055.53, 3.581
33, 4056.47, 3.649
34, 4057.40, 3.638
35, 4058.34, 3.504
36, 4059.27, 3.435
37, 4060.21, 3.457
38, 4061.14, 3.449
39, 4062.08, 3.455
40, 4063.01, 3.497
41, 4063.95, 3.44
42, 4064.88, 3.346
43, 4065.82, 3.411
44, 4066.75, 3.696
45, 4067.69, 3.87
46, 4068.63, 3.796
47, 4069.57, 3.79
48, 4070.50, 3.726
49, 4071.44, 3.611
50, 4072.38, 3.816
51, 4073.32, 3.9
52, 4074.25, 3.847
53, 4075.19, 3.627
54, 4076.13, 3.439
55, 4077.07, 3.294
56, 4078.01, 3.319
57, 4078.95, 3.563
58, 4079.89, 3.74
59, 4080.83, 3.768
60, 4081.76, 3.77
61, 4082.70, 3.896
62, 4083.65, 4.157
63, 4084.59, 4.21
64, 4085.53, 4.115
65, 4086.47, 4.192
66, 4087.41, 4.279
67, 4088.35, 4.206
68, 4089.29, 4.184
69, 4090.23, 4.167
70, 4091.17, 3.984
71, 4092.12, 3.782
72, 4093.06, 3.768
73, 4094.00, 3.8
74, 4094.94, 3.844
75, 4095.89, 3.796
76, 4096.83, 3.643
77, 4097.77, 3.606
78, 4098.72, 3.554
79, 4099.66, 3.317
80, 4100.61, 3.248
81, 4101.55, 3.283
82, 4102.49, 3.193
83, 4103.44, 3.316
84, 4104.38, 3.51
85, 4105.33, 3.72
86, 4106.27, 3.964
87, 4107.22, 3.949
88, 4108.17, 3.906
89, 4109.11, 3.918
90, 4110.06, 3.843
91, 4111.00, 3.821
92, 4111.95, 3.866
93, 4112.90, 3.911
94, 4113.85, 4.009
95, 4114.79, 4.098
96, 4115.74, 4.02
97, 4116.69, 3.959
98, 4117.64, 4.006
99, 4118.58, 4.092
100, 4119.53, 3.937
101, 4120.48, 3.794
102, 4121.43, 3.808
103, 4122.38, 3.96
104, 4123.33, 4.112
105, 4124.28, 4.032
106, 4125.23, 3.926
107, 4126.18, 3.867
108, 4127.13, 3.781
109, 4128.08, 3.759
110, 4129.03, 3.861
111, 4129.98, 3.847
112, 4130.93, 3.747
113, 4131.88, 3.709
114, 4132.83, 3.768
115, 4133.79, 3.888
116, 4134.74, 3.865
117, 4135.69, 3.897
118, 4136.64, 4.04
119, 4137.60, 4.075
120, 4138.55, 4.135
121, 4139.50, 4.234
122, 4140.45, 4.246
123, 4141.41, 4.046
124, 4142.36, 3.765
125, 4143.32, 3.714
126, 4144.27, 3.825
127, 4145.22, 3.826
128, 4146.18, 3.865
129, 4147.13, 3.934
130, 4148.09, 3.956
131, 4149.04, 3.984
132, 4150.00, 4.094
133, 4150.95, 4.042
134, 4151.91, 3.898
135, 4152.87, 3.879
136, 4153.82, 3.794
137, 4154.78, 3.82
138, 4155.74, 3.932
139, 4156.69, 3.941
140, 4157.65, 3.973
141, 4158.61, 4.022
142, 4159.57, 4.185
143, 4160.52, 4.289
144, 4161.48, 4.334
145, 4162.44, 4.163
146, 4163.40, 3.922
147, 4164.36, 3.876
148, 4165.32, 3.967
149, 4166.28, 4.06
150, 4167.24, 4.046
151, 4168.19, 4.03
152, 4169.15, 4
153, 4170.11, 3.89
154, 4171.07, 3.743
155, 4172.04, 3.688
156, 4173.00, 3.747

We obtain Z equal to 18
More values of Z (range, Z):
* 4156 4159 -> 12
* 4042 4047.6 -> 19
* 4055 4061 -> 21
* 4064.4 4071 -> 24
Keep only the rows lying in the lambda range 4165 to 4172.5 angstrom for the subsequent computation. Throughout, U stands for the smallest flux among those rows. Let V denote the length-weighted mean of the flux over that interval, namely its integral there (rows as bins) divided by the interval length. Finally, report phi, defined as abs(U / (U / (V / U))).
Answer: 1.06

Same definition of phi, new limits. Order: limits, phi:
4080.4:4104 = 1.19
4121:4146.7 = 1.05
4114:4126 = 1.05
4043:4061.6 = 1.13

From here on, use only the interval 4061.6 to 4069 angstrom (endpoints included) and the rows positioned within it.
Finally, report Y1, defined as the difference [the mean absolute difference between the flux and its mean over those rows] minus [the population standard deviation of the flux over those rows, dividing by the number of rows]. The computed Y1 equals -0.015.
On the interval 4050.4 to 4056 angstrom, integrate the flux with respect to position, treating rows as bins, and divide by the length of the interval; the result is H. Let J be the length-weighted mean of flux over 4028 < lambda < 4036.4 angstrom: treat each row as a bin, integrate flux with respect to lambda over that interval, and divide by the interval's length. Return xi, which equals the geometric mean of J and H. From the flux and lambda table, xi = 3.77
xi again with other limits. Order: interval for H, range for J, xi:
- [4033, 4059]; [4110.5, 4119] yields 3.89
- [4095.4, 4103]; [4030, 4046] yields 3.59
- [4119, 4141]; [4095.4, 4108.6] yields 3.74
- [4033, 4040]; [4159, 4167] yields 3.99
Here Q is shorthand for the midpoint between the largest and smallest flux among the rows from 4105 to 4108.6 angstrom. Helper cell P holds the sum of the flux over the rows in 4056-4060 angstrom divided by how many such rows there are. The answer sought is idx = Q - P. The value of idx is 0.29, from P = 3.56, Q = 3.8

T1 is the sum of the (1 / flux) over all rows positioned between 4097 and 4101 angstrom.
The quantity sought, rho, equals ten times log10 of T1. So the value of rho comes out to 0.7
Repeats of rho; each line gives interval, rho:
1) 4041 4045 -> 0.3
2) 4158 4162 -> -0.2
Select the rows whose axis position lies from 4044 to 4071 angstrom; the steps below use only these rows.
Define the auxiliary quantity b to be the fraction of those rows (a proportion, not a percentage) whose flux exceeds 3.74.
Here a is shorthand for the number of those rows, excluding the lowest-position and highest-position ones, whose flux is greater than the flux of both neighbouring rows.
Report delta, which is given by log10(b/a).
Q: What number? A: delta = -1.24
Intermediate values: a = 6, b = 0.34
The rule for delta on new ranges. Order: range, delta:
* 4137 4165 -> -0.49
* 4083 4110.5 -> -0.96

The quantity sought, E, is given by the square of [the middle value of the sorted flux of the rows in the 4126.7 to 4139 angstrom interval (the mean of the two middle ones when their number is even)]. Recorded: 14.9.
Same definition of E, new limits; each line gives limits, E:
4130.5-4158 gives 15.2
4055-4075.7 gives 13.1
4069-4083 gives 14.0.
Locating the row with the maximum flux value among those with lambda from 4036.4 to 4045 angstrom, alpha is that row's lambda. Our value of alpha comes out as 4040.62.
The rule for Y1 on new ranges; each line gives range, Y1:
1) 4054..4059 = -0.022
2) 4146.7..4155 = -0.016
